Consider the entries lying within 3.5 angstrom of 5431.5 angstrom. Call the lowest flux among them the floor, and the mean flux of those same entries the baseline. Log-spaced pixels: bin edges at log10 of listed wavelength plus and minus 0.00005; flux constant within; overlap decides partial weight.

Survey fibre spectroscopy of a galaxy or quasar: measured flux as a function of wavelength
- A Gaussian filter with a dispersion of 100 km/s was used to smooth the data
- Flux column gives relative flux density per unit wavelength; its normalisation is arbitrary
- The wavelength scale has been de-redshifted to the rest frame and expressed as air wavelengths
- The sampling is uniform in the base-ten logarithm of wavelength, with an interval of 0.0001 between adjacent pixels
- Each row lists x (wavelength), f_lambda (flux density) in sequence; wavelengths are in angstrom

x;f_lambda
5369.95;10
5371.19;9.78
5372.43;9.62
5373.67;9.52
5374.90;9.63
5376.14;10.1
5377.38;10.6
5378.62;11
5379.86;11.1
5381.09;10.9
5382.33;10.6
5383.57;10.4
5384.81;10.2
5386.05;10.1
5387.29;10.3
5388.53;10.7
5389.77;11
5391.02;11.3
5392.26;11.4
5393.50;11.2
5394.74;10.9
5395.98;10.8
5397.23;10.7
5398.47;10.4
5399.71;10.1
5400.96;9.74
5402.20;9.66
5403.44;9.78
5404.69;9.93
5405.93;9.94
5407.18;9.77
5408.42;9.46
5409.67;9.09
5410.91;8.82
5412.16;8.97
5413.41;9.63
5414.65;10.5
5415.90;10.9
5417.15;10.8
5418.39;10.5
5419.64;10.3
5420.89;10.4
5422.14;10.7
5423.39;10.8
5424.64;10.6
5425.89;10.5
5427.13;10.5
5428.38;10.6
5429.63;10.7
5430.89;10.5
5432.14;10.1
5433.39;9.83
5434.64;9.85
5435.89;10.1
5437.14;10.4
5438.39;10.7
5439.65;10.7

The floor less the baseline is -0.43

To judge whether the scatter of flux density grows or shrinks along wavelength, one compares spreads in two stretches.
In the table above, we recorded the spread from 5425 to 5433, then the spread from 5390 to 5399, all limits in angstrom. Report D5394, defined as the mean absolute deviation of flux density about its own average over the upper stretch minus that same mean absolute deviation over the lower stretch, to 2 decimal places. -0.17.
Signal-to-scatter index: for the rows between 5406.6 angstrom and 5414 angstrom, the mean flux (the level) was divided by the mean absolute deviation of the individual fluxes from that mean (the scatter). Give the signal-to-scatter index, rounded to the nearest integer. 28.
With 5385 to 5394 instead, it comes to 26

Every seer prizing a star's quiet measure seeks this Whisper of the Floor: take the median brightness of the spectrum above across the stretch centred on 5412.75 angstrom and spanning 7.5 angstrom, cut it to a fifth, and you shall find 1.87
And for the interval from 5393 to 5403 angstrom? 2.11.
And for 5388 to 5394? 2.24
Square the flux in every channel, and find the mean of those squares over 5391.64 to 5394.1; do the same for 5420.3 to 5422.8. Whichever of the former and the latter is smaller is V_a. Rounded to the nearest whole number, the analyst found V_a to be 111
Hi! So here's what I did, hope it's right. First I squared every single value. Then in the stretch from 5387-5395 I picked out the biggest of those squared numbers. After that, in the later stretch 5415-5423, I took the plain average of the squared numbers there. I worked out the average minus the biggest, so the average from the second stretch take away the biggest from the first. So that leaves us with -17.6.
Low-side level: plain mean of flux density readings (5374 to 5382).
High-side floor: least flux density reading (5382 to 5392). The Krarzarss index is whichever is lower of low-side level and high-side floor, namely 10.1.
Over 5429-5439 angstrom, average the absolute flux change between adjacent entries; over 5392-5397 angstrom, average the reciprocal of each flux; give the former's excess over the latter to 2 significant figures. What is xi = 0.16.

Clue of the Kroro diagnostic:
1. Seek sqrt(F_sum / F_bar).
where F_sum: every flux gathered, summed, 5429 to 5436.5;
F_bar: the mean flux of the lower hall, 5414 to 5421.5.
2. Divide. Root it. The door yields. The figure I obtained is 2.40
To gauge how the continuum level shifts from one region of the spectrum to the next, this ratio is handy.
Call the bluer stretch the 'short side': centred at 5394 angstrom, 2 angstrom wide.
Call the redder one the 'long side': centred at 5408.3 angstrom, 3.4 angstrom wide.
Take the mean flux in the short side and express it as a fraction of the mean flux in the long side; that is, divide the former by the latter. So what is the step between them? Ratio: 1.17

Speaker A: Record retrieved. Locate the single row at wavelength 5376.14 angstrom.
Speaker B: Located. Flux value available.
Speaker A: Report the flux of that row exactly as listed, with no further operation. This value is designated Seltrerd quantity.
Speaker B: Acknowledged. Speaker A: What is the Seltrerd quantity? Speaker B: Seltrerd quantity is 10.1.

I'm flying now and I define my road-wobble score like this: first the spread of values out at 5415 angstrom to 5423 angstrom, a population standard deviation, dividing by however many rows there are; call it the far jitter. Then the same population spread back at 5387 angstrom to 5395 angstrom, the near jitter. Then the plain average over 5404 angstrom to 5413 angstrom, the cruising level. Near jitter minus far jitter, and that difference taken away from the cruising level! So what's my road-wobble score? 9.3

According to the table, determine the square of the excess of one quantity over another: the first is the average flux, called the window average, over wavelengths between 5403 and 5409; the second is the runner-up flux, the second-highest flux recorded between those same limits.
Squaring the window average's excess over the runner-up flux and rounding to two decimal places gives 0.02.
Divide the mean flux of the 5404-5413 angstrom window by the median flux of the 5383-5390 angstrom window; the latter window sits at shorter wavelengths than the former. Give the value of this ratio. 0.91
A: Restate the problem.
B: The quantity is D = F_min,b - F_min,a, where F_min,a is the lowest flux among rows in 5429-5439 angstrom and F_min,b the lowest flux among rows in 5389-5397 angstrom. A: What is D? 1.0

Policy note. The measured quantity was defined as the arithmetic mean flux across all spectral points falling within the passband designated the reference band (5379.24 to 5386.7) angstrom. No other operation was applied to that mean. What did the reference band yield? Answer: 10.6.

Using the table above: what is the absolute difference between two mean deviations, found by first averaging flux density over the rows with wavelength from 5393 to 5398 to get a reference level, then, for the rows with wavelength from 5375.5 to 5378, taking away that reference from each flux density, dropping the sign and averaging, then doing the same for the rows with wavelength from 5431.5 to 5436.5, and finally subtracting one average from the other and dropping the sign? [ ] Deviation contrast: 0.38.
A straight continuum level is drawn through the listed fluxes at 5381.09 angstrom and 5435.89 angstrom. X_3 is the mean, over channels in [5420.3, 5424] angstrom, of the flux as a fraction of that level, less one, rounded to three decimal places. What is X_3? 0.032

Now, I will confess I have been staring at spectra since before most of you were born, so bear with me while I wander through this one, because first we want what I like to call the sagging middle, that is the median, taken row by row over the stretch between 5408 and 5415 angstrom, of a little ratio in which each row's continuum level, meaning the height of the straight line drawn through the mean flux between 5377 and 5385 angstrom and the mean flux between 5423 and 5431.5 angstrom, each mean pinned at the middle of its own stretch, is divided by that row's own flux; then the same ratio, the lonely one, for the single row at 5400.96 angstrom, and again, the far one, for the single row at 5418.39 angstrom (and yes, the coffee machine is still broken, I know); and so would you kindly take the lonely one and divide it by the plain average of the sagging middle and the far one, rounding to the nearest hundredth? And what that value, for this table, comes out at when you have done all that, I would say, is 1.01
